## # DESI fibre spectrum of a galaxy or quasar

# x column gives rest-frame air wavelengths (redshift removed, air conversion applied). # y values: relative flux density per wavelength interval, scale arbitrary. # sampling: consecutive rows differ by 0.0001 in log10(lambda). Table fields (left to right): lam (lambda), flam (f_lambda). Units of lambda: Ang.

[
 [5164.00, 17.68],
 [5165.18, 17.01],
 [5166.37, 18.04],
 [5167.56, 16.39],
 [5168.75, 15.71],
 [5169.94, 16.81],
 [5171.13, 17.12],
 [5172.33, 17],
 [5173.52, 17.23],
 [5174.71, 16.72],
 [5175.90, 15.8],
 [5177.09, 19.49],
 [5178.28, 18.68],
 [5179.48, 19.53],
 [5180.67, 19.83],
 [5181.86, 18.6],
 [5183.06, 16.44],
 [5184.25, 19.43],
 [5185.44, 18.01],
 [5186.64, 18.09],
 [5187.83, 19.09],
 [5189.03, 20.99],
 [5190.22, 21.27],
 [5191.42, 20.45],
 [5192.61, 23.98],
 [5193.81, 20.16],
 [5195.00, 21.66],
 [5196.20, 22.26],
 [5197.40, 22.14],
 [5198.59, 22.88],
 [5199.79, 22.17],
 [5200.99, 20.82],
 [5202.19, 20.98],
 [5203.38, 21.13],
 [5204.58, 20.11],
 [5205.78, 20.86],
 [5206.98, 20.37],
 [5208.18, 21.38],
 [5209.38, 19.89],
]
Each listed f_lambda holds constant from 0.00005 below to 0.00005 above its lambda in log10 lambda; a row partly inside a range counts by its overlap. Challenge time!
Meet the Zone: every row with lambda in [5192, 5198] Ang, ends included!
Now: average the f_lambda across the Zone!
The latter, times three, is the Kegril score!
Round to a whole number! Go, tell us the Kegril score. 66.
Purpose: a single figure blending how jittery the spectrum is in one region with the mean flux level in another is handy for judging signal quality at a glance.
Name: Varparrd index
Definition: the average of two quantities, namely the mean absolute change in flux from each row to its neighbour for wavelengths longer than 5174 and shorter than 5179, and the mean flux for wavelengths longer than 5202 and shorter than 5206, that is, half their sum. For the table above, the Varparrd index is 11.3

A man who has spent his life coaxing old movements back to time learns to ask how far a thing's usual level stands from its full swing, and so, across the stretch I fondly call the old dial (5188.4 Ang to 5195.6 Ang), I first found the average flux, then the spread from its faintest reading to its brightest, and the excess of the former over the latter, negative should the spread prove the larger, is 18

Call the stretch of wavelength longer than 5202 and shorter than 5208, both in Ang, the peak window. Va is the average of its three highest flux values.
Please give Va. 21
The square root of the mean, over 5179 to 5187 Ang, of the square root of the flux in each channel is 2.08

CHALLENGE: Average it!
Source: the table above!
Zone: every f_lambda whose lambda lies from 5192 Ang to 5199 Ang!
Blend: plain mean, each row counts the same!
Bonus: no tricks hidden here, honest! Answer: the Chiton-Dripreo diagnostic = 22.2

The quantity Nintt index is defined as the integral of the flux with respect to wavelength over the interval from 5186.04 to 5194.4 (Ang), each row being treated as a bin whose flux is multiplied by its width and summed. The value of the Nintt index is 172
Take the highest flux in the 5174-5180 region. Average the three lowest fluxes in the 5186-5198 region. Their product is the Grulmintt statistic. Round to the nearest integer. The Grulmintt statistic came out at 373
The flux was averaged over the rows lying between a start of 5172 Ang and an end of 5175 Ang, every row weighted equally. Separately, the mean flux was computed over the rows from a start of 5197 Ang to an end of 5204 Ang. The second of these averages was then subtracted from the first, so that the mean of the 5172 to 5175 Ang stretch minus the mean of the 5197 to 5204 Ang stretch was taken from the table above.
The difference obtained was -4.7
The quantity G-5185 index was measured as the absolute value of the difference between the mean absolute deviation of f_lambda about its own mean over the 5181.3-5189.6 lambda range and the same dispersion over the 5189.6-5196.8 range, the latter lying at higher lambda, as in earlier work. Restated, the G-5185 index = 0.00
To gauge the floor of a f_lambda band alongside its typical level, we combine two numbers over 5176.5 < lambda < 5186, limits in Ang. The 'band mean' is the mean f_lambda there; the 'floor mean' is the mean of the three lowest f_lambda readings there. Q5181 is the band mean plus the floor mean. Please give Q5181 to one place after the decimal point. 36.4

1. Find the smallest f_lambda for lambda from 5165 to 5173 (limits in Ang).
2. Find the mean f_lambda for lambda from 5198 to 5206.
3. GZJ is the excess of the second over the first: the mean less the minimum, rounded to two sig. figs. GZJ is 5.6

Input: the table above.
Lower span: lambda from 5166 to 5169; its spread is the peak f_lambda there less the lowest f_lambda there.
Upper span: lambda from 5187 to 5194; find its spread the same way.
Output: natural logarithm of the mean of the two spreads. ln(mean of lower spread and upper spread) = 1.28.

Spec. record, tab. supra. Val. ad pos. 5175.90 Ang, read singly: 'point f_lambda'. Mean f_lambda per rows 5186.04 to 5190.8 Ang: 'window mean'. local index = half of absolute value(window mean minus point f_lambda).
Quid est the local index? 2.0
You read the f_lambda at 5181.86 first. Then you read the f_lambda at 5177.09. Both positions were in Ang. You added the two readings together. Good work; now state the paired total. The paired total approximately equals 38.1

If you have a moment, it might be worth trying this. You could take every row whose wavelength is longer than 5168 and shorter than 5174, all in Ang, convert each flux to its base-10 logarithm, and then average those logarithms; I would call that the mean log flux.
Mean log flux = 1.22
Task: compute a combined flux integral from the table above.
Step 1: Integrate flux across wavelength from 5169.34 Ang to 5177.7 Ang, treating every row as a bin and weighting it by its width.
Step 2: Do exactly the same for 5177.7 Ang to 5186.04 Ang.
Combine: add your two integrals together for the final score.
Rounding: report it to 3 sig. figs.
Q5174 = 299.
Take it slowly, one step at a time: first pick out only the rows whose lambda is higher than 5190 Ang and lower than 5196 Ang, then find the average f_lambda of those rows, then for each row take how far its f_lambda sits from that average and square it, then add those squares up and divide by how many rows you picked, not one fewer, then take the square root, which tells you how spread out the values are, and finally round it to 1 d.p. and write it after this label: 1.4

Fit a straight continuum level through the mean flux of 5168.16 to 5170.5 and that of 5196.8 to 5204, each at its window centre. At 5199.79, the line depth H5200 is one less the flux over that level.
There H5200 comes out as -0.03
